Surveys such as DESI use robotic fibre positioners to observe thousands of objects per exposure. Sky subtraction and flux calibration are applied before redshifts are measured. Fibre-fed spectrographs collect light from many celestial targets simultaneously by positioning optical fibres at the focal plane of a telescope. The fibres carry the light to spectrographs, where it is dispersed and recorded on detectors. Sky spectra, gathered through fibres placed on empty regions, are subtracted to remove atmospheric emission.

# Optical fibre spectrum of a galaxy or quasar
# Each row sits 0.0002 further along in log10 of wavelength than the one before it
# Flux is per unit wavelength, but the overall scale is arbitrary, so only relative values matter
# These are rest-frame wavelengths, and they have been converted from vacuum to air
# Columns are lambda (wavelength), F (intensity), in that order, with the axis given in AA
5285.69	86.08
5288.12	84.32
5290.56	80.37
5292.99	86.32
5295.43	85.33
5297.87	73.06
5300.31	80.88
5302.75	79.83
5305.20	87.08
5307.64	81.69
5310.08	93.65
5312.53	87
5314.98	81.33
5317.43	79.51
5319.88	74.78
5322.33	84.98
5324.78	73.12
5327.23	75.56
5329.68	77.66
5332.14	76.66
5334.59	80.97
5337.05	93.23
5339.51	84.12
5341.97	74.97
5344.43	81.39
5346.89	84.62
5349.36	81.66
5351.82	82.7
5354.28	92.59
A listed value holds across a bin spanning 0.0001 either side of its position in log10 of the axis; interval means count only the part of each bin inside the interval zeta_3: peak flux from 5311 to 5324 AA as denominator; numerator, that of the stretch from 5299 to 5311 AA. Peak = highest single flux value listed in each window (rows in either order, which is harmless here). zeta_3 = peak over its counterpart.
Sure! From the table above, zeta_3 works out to 1.08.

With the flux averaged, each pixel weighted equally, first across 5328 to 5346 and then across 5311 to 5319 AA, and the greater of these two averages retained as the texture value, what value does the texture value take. 83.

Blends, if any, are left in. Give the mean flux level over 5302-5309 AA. 83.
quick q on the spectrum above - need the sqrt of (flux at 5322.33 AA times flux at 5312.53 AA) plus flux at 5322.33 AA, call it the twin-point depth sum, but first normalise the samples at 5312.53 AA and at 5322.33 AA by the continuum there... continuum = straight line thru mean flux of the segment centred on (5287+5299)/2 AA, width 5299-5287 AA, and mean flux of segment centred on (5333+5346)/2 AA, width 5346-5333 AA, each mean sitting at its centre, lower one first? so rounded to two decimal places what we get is 2.07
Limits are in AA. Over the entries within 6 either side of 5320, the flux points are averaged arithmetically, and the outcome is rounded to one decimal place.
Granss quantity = 78.7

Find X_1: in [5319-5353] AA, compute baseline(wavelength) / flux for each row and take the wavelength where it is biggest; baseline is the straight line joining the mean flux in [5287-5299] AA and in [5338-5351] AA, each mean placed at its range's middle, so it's 5324.78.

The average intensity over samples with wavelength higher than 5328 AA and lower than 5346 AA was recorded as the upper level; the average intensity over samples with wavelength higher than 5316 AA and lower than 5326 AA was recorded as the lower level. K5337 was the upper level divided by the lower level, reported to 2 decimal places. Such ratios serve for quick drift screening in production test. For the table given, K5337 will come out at 1.04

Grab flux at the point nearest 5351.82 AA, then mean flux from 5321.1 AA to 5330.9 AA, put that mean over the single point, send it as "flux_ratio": 0.94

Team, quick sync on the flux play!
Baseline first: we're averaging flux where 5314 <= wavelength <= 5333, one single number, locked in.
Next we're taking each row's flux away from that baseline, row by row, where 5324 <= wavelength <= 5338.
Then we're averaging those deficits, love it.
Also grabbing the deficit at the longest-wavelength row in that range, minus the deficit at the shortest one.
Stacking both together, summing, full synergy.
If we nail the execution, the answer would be -22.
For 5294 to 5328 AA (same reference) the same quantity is 6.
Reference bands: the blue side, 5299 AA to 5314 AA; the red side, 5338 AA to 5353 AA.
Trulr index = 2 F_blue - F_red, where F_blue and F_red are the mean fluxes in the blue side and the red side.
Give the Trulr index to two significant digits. 88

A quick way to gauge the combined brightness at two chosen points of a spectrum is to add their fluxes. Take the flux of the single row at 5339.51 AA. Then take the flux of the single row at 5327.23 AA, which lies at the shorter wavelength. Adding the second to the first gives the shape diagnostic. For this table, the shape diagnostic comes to 160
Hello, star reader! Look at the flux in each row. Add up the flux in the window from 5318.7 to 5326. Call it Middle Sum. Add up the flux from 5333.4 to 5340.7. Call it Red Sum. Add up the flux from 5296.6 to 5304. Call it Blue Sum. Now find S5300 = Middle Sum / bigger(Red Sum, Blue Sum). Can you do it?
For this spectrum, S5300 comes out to 0.90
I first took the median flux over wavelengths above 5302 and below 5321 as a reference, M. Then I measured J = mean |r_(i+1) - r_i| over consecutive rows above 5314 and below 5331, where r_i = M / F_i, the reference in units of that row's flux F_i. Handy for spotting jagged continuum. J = 0.073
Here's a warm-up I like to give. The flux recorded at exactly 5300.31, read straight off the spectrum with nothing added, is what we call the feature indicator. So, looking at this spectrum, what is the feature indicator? 80.88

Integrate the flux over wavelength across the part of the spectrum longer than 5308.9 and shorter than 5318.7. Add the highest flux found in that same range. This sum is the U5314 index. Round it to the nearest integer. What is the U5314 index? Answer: 929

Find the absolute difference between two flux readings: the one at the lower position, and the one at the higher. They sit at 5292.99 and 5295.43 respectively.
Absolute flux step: 1.0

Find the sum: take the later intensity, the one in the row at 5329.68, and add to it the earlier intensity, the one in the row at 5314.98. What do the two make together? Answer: 159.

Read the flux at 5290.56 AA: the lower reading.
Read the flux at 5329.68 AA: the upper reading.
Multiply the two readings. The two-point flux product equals 6242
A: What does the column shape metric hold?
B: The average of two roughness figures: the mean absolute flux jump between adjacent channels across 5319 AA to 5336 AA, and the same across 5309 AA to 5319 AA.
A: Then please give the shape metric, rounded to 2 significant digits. 5.0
